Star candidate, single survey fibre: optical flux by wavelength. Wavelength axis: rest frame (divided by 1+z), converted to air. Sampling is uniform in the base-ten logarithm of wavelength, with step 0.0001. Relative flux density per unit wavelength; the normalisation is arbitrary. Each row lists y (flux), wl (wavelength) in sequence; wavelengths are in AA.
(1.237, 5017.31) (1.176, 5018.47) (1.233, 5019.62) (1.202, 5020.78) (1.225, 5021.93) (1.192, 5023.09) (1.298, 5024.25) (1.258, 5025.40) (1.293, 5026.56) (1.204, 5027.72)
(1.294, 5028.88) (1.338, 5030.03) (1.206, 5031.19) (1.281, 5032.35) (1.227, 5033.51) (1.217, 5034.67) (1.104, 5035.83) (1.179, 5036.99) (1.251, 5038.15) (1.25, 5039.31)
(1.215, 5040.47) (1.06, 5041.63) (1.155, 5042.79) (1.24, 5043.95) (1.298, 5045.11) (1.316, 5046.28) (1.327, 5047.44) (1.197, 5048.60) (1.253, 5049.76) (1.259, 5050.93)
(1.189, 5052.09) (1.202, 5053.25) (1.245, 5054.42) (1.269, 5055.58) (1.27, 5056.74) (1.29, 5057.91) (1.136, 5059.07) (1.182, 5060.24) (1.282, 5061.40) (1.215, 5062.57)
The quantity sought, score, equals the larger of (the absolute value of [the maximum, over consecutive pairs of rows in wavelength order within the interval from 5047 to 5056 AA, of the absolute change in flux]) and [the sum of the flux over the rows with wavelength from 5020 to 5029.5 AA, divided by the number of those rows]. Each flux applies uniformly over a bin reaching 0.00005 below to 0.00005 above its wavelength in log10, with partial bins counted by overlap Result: 1.246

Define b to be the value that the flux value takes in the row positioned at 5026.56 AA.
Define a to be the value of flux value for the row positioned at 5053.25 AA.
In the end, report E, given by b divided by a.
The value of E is 1.08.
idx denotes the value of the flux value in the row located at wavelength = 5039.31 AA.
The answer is 1.25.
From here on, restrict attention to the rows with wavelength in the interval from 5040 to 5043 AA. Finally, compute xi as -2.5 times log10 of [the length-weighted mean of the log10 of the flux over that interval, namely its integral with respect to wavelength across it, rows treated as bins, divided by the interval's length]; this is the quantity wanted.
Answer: 3.13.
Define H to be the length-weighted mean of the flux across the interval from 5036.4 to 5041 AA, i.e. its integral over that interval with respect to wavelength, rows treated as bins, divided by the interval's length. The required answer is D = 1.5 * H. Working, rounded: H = 1.22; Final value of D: 1.84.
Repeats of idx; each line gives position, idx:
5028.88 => 1.294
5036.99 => 1.179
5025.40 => 1.258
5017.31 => 1.237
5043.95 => 1.24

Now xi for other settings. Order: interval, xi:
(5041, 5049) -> 2.64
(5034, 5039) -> 2.80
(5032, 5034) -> 2.53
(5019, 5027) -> 2.57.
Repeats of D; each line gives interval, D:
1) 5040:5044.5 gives 1.75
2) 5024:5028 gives 1.90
